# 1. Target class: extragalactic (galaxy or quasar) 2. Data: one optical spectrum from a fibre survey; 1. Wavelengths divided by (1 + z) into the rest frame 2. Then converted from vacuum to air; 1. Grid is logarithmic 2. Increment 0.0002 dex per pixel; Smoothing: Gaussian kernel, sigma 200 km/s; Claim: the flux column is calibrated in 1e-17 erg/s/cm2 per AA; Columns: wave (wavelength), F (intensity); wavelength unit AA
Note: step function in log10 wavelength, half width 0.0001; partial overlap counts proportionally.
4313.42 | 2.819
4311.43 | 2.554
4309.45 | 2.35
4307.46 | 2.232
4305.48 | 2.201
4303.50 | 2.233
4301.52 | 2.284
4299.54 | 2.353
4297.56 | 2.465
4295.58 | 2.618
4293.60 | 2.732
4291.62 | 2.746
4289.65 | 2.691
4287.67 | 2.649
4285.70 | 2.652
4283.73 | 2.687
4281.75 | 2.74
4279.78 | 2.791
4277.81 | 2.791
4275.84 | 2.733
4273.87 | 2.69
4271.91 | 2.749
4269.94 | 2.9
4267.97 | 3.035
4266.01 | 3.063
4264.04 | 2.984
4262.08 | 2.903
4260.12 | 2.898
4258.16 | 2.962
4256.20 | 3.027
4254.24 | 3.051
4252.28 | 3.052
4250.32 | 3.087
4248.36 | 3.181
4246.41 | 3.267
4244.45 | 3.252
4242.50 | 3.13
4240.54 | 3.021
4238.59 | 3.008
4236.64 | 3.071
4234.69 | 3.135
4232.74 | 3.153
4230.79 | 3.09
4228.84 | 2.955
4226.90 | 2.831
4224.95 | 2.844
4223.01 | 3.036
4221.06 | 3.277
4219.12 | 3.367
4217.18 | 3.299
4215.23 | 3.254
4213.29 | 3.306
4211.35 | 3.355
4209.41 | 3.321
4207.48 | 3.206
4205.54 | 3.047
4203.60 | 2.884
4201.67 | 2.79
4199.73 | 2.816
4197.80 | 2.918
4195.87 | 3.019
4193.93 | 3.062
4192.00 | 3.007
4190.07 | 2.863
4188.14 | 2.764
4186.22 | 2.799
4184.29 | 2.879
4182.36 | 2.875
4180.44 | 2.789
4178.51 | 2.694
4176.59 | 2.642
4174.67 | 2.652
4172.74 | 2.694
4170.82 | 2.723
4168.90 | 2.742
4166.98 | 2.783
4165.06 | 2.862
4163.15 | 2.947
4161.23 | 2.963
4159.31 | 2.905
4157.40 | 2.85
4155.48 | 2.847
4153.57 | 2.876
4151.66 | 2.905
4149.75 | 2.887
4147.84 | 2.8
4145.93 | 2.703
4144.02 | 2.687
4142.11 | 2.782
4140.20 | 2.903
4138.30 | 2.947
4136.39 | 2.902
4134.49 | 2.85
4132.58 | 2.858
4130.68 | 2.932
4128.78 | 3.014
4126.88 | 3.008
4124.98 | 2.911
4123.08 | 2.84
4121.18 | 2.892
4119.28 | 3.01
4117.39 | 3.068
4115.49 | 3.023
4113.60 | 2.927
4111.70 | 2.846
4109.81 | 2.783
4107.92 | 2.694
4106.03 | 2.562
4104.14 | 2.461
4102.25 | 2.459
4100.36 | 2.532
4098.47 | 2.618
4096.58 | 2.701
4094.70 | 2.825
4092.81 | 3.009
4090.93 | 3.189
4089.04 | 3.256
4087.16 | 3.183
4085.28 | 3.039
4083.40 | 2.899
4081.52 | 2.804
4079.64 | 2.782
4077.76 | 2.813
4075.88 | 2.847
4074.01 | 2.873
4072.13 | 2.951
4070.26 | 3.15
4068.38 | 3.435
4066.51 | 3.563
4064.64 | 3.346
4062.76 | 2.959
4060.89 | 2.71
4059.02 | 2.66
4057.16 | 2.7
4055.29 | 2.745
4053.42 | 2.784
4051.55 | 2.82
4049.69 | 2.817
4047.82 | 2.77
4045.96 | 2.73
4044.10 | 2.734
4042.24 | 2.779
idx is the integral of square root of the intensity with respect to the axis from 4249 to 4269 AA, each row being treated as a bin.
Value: 34.7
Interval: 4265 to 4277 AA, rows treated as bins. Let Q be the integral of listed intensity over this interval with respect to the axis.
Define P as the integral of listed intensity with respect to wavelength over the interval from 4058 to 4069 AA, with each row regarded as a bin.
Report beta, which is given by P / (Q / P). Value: 34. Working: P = 34.1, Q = 34.3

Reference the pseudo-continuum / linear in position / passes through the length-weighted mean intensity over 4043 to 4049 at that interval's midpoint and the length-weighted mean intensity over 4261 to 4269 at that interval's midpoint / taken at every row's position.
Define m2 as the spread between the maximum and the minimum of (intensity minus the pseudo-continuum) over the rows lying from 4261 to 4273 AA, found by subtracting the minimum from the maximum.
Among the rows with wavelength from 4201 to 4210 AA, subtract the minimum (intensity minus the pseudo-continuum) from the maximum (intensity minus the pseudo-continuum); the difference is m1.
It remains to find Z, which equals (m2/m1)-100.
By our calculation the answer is -99.4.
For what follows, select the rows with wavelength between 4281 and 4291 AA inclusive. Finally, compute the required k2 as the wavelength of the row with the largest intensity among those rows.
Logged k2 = 4281.75 AA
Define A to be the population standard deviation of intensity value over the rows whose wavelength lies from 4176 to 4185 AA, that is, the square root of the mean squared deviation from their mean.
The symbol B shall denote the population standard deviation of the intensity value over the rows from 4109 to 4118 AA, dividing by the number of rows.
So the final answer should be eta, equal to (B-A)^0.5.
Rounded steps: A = 0.10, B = 0.106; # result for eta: 0.11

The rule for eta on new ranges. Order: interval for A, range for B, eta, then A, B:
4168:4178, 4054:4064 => 0.26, 0.04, 0.106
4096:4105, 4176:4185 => 0.04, 0.09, 0.095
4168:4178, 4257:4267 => 0.15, 0.04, 0.060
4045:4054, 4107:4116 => 0.28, 0.03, 0.114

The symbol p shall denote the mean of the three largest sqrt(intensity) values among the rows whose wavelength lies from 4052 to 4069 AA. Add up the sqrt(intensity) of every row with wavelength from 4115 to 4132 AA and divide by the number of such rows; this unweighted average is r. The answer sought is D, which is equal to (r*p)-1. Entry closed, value 2.20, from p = 1.86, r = 1.72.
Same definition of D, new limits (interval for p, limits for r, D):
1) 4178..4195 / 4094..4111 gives 1.80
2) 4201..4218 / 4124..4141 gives 2.12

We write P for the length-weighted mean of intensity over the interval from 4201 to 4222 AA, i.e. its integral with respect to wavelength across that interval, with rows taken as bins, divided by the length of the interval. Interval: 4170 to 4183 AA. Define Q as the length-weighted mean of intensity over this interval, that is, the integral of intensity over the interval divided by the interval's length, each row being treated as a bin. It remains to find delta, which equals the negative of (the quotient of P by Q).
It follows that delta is -1.18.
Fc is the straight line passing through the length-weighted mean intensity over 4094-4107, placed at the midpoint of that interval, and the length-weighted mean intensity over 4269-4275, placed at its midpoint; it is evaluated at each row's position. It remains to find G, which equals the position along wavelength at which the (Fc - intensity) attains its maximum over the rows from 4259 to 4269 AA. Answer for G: 4260.12 AA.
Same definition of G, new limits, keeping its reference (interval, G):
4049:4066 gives 4059.02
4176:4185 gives 4176.59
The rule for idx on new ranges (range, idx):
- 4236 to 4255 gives 33.5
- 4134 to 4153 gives 32.0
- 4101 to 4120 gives 31.6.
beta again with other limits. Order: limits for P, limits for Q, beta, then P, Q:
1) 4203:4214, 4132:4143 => 39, 35.1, 31.6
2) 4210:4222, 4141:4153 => 47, 39.7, 33.6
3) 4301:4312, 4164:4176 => 19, 25.3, 32.9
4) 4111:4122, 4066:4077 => 31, 32.6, 34.3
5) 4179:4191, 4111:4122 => 35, 33.9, 32.6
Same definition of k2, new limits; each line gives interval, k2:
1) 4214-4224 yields 4219.12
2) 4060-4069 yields 4066.51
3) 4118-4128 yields 4119.28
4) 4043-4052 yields 4051.55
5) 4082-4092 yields 4089.04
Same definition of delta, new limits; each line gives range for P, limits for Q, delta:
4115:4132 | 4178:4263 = -0.98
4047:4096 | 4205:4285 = -0.97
